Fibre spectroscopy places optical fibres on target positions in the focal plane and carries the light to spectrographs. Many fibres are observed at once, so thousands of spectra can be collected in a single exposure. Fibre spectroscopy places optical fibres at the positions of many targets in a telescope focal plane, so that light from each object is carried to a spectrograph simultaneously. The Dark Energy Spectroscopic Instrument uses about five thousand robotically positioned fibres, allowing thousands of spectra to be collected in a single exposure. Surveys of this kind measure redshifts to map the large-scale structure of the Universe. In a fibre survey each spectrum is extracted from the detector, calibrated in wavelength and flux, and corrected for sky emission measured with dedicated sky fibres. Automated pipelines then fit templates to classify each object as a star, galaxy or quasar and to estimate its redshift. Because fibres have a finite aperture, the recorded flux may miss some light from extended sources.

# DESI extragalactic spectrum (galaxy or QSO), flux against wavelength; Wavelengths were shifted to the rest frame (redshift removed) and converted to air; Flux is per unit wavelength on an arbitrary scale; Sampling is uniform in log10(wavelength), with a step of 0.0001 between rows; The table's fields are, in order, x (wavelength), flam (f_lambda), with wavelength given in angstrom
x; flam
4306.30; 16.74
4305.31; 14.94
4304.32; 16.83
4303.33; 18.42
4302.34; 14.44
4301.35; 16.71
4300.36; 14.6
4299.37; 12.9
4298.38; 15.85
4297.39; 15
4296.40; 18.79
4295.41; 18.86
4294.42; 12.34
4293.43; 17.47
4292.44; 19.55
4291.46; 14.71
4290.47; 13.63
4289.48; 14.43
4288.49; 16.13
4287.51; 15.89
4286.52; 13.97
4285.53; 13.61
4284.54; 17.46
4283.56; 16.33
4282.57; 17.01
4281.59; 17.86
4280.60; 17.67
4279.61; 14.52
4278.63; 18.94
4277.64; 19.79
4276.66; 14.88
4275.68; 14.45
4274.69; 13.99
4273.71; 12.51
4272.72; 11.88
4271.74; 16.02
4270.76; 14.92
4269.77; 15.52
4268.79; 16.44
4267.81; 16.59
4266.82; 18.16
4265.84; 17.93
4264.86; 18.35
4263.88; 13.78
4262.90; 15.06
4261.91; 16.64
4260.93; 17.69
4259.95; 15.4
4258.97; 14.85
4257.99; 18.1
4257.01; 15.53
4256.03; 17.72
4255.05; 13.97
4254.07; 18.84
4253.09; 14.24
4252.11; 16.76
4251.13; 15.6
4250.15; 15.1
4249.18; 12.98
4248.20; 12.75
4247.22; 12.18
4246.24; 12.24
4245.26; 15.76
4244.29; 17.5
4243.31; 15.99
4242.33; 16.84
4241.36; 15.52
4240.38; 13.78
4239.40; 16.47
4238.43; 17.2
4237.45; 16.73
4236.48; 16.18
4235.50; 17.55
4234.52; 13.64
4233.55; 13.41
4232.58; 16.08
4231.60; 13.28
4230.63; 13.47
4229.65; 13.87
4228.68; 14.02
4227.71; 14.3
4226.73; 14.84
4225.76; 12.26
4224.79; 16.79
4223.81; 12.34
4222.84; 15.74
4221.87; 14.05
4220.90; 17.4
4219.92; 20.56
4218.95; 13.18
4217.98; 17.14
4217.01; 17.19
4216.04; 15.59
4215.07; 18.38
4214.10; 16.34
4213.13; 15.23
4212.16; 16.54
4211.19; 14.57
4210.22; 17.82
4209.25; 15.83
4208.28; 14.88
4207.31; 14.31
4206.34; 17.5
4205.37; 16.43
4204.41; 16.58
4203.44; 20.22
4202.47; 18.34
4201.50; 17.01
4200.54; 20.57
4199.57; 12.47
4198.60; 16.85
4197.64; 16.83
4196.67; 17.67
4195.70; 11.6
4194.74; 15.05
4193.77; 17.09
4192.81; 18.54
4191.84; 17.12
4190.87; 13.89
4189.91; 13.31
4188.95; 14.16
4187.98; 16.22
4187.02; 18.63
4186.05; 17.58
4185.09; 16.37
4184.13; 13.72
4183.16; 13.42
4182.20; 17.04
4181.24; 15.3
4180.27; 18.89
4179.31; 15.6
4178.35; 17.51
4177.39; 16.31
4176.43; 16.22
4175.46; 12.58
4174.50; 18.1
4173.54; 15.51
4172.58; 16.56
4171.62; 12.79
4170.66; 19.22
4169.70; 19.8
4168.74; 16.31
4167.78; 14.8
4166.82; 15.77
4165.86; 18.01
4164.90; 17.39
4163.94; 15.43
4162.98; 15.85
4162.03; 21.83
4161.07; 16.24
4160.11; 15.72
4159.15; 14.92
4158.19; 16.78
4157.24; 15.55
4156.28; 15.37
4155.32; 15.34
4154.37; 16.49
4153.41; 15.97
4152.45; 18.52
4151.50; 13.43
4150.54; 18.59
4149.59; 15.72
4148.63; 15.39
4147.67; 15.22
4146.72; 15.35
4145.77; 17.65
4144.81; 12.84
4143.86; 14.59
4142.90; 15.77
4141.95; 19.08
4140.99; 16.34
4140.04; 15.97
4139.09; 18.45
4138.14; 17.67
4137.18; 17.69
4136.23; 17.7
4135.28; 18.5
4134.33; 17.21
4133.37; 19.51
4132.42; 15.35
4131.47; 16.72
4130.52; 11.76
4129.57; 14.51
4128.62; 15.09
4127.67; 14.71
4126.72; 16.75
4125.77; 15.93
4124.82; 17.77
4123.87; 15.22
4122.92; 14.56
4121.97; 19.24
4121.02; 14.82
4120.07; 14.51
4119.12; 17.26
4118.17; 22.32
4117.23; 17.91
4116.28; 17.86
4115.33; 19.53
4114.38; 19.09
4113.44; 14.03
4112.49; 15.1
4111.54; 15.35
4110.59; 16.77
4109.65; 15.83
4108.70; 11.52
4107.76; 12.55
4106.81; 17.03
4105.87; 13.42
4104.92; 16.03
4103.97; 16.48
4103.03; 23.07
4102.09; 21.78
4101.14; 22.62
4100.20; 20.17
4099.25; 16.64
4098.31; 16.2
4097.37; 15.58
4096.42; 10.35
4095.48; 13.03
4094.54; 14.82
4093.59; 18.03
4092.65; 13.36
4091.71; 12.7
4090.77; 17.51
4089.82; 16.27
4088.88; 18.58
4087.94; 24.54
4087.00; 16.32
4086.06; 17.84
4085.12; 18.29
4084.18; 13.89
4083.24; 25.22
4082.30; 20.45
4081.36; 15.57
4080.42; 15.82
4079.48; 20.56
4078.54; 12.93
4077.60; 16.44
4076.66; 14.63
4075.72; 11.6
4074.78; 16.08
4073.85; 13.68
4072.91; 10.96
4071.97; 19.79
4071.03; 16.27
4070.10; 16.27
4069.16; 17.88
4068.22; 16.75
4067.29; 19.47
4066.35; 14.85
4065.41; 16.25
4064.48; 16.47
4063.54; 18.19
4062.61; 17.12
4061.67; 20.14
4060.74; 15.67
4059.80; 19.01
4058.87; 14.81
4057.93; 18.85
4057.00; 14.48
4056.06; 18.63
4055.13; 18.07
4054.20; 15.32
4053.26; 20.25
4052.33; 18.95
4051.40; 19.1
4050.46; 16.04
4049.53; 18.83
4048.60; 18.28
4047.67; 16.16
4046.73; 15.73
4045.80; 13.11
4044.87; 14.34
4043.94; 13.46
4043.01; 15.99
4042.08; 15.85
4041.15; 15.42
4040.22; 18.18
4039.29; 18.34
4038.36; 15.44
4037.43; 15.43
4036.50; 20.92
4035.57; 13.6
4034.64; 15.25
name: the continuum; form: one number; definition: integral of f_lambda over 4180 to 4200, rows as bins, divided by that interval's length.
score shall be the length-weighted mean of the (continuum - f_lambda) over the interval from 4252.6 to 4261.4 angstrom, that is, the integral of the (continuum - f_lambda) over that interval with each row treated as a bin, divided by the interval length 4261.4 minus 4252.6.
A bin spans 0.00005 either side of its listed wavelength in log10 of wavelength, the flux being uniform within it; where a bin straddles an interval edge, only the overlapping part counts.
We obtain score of -0.5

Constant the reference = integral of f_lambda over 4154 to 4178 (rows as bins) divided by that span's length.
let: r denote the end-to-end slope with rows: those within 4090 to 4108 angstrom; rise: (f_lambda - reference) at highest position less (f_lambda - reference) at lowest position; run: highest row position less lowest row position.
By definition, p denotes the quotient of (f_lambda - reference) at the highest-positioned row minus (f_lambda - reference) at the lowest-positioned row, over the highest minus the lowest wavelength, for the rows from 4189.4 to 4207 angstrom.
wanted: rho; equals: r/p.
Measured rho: -1.1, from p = 0.26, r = -0.3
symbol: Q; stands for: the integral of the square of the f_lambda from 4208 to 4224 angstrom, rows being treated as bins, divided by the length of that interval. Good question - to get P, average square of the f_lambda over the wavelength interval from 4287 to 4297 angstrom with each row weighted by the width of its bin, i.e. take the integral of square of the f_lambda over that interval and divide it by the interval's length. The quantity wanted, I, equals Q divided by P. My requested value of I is 0.99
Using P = 267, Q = 264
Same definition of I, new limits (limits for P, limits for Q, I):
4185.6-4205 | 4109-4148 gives 1.00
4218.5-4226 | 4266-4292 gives 1.02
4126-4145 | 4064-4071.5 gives 1.04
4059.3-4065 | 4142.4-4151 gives 0.78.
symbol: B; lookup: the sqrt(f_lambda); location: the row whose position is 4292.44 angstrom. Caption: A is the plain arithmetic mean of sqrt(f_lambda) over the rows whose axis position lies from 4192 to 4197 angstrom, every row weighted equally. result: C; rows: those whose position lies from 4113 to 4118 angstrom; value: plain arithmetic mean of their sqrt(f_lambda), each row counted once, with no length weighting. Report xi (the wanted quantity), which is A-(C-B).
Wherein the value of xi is 4.2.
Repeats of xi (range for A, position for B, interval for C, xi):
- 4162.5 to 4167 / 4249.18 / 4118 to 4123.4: 3.5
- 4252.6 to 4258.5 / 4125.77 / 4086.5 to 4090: 3.7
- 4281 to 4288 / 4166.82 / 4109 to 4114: 4.0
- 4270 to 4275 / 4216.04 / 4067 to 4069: 3.4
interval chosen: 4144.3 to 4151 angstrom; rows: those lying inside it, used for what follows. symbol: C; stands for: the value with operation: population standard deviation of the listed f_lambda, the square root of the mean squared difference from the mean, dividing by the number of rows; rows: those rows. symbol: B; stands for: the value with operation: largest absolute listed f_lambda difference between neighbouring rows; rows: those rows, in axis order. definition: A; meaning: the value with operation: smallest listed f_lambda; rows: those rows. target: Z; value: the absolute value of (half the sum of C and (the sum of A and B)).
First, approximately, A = 12.84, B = 4.81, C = 1.7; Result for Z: 9.7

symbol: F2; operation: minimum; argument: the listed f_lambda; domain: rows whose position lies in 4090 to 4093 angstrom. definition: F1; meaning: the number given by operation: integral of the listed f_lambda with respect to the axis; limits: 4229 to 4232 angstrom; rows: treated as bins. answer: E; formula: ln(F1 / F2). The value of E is 1.17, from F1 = 41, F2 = 12.7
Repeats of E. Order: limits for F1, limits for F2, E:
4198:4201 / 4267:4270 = 1.17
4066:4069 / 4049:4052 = 1.17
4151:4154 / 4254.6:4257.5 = 1.23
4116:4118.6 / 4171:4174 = 1.38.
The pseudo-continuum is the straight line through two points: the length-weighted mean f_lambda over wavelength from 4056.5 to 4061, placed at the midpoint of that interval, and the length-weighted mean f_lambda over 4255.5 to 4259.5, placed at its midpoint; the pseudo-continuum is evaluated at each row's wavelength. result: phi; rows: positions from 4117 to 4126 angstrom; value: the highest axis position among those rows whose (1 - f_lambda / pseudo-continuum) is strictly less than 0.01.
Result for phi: 4124.82 angstrom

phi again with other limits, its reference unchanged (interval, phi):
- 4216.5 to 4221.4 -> 4220.90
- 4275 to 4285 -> 4284.54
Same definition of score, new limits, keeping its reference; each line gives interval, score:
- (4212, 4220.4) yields -0.9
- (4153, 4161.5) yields 0.0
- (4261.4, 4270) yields -0.8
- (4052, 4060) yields -1.8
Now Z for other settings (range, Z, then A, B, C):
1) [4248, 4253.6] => 8.3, 12.75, 2.52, 1.4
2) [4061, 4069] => 10.6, 14.85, 4.62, 1.6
